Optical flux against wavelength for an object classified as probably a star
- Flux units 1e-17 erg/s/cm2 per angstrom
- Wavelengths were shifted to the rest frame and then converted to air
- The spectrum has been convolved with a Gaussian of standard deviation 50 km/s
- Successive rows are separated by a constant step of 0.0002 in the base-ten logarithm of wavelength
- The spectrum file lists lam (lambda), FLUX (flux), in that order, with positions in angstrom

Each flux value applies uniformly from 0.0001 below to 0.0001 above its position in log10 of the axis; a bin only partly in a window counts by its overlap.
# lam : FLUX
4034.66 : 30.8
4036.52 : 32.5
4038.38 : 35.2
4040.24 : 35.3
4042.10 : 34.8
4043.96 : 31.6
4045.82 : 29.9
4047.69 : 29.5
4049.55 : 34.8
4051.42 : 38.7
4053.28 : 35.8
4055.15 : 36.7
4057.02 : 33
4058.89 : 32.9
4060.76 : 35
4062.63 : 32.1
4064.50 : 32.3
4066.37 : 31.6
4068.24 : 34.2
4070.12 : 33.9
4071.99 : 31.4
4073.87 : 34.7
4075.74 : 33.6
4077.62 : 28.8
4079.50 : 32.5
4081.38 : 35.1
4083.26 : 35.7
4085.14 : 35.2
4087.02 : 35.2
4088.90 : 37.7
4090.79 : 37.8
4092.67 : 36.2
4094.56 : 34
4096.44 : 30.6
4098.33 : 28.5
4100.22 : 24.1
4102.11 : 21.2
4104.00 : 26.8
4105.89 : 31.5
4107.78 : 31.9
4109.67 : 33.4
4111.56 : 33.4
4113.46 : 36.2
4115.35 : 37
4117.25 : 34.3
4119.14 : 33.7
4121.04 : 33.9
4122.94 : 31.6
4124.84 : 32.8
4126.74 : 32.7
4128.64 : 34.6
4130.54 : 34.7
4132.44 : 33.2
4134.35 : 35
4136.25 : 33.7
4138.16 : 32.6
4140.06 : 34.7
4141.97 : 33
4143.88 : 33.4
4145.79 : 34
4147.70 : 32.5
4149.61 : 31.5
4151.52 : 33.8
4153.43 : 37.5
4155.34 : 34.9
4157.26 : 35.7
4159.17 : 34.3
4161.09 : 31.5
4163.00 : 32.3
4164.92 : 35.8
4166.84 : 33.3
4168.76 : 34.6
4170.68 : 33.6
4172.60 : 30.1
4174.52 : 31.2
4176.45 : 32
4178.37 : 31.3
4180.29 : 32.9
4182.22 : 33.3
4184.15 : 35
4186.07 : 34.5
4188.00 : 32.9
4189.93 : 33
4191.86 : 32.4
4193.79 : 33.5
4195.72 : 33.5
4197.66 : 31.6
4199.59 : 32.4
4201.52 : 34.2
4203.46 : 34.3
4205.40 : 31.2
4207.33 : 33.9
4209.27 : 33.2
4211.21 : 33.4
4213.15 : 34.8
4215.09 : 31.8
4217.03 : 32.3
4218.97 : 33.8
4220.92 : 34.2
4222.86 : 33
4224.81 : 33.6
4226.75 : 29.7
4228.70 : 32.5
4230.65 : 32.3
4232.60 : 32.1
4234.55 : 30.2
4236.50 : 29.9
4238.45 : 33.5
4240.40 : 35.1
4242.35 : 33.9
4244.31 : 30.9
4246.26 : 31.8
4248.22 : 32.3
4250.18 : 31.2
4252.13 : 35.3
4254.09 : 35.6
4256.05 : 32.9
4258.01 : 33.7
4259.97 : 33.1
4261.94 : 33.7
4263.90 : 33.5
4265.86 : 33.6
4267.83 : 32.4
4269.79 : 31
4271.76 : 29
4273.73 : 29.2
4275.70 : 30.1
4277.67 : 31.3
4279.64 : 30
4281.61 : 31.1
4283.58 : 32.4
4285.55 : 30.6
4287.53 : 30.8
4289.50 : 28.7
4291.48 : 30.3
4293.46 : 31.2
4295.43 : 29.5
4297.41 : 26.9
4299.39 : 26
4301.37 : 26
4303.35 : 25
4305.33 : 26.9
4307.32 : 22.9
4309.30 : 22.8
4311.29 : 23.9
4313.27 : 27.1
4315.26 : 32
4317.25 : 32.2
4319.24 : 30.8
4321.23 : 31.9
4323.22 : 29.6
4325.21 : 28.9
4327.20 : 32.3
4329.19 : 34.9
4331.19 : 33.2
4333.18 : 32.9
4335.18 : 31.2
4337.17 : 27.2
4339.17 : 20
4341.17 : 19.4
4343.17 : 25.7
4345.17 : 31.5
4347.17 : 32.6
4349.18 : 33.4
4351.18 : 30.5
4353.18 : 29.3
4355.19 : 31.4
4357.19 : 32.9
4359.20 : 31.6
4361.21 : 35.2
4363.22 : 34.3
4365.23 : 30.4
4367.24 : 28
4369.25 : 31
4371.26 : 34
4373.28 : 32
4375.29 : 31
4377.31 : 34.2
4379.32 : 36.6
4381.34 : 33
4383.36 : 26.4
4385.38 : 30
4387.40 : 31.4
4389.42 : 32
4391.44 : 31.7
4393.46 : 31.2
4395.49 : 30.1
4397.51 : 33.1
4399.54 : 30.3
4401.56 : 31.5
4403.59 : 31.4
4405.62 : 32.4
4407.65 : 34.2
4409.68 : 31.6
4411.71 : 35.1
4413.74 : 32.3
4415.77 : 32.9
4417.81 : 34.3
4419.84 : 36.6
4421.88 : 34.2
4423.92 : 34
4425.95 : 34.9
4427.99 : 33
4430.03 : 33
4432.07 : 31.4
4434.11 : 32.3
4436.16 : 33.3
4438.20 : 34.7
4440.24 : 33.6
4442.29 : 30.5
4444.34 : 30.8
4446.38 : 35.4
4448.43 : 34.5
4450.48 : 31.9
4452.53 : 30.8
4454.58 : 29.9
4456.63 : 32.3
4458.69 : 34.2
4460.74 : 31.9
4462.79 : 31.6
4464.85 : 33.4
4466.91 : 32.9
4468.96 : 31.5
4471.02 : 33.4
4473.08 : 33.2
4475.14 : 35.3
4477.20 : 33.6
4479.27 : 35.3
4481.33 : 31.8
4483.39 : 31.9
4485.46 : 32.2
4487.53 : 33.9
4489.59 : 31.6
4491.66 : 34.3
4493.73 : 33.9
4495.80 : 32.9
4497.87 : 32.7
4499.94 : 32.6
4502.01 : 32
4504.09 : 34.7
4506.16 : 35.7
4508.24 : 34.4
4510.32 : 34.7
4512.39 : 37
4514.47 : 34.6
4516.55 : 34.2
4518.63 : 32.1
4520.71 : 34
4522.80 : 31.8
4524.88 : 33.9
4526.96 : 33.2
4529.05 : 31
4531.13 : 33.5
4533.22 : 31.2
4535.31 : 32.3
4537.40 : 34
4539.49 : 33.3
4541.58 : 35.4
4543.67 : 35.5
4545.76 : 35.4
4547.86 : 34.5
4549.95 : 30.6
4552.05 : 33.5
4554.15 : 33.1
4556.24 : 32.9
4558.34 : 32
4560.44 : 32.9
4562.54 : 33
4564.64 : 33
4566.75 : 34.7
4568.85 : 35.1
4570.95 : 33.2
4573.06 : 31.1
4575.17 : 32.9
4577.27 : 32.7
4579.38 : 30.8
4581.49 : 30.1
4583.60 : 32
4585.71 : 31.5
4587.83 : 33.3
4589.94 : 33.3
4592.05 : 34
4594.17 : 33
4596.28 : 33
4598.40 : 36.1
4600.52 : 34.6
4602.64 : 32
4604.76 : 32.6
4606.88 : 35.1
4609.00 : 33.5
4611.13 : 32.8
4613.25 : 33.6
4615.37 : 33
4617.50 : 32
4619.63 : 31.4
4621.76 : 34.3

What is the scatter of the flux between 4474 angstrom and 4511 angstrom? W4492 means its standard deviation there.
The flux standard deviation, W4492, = 1.3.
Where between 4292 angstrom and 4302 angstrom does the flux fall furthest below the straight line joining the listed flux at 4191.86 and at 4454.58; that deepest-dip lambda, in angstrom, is 4299.39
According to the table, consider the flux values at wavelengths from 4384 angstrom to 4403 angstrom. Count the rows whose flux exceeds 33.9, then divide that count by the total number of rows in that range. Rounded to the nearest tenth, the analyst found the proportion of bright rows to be 0.0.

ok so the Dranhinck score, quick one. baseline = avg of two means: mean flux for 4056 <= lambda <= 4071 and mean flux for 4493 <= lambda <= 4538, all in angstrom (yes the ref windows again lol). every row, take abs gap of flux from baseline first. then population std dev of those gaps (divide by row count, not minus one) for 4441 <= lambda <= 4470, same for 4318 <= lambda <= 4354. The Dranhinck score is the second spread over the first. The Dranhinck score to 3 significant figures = 4.45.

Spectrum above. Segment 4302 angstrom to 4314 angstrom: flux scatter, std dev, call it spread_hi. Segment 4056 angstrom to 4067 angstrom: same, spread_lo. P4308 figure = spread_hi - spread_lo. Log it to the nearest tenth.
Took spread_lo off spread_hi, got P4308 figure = 0.7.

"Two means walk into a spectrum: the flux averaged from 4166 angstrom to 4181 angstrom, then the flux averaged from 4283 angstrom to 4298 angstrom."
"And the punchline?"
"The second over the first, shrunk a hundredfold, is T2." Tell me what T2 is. 0.0093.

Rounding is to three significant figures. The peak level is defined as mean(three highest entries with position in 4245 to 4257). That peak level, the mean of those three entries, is 34.6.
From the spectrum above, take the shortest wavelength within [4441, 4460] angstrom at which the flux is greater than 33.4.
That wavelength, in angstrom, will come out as 4446.38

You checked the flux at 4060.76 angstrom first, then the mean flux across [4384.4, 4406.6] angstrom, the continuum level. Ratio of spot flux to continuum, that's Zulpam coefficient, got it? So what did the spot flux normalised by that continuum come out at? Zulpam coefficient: 1.12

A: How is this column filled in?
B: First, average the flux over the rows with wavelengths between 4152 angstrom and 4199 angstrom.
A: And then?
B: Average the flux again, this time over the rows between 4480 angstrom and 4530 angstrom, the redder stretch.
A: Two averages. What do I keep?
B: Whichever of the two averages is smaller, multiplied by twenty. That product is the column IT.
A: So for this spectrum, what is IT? 667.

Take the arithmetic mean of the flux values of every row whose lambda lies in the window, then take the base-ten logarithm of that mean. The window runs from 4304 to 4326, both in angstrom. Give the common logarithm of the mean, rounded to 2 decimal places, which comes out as 1.45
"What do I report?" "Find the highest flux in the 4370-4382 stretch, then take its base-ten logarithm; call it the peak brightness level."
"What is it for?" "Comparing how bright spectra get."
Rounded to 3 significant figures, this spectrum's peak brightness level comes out 1.56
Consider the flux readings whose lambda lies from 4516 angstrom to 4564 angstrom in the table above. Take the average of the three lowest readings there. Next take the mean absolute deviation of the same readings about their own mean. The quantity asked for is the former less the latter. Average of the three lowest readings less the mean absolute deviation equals 29.9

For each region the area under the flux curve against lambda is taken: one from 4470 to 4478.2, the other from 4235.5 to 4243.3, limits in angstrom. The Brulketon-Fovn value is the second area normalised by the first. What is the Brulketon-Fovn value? 0.93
